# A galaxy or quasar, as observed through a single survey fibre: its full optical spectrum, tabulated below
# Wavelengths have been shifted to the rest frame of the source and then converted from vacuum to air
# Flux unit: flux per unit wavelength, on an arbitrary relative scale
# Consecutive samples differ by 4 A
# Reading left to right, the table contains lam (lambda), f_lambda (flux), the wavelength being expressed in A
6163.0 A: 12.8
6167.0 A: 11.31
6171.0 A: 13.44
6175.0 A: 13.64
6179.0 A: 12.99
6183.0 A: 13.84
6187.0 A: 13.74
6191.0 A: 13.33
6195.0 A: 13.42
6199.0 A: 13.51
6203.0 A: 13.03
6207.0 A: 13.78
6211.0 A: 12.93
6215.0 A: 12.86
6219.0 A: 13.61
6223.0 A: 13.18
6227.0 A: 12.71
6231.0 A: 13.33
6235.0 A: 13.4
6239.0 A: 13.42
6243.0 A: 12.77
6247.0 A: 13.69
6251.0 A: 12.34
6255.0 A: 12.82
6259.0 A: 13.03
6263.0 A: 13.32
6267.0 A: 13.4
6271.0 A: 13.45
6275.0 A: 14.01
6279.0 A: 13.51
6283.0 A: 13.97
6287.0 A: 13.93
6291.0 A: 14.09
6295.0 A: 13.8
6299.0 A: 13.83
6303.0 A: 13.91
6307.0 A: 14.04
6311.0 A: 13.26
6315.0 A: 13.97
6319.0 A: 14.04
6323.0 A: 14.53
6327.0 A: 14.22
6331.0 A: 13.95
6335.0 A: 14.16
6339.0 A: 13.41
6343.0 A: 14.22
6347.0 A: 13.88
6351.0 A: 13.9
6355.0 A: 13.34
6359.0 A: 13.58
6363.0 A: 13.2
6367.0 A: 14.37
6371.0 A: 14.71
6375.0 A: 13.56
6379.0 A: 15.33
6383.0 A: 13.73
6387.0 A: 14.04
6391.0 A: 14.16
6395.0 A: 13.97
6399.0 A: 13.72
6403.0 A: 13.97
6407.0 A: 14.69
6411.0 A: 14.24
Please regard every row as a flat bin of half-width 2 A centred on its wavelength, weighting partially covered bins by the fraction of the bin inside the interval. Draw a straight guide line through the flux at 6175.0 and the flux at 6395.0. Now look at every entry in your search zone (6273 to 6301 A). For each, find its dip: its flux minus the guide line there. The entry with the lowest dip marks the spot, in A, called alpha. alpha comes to 6279.0 A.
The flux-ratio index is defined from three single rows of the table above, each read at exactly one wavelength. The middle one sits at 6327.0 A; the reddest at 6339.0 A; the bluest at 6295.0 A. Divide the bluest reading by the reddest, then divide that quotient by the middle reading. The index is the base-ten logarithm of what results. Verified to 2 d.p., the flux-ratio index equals -1.14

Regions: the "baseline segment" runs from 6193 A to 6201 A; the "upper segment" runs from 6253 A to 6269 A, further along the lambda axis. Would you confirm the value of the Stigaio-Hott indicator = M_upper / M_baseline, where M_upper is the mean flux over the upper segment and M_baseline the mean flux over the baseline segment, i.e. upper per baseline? 0.98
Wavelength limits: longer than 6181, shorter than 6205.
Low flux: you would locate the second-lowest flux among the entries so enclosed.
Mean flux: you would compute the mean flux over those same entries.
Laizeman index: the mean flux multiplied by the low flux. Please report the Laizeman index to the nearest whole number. 180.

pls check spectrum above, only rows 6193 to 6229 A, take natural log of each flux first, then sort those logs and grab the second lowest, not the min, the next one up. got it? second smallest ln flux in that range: 2.55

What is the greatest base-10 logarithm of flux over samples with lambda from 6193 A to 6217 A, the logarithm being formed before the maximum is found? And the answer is 1.14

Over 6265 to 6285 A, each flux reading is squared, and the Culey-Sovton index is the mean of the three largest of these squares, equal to 191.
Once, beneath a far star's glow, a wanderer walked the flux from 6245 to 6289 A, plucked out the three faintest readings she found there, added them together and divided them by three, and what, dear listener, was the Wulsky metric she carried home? 12.7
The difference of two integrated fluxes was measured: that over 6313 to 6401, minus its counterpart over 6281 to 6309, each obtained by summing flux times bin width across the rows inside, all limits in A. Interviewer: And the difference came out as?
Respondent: 842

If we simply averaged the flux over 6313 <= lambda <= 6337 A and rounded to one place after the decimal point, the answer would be 14.1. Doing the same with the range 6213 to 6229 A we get 13.1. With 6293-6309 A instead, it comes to 13.9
